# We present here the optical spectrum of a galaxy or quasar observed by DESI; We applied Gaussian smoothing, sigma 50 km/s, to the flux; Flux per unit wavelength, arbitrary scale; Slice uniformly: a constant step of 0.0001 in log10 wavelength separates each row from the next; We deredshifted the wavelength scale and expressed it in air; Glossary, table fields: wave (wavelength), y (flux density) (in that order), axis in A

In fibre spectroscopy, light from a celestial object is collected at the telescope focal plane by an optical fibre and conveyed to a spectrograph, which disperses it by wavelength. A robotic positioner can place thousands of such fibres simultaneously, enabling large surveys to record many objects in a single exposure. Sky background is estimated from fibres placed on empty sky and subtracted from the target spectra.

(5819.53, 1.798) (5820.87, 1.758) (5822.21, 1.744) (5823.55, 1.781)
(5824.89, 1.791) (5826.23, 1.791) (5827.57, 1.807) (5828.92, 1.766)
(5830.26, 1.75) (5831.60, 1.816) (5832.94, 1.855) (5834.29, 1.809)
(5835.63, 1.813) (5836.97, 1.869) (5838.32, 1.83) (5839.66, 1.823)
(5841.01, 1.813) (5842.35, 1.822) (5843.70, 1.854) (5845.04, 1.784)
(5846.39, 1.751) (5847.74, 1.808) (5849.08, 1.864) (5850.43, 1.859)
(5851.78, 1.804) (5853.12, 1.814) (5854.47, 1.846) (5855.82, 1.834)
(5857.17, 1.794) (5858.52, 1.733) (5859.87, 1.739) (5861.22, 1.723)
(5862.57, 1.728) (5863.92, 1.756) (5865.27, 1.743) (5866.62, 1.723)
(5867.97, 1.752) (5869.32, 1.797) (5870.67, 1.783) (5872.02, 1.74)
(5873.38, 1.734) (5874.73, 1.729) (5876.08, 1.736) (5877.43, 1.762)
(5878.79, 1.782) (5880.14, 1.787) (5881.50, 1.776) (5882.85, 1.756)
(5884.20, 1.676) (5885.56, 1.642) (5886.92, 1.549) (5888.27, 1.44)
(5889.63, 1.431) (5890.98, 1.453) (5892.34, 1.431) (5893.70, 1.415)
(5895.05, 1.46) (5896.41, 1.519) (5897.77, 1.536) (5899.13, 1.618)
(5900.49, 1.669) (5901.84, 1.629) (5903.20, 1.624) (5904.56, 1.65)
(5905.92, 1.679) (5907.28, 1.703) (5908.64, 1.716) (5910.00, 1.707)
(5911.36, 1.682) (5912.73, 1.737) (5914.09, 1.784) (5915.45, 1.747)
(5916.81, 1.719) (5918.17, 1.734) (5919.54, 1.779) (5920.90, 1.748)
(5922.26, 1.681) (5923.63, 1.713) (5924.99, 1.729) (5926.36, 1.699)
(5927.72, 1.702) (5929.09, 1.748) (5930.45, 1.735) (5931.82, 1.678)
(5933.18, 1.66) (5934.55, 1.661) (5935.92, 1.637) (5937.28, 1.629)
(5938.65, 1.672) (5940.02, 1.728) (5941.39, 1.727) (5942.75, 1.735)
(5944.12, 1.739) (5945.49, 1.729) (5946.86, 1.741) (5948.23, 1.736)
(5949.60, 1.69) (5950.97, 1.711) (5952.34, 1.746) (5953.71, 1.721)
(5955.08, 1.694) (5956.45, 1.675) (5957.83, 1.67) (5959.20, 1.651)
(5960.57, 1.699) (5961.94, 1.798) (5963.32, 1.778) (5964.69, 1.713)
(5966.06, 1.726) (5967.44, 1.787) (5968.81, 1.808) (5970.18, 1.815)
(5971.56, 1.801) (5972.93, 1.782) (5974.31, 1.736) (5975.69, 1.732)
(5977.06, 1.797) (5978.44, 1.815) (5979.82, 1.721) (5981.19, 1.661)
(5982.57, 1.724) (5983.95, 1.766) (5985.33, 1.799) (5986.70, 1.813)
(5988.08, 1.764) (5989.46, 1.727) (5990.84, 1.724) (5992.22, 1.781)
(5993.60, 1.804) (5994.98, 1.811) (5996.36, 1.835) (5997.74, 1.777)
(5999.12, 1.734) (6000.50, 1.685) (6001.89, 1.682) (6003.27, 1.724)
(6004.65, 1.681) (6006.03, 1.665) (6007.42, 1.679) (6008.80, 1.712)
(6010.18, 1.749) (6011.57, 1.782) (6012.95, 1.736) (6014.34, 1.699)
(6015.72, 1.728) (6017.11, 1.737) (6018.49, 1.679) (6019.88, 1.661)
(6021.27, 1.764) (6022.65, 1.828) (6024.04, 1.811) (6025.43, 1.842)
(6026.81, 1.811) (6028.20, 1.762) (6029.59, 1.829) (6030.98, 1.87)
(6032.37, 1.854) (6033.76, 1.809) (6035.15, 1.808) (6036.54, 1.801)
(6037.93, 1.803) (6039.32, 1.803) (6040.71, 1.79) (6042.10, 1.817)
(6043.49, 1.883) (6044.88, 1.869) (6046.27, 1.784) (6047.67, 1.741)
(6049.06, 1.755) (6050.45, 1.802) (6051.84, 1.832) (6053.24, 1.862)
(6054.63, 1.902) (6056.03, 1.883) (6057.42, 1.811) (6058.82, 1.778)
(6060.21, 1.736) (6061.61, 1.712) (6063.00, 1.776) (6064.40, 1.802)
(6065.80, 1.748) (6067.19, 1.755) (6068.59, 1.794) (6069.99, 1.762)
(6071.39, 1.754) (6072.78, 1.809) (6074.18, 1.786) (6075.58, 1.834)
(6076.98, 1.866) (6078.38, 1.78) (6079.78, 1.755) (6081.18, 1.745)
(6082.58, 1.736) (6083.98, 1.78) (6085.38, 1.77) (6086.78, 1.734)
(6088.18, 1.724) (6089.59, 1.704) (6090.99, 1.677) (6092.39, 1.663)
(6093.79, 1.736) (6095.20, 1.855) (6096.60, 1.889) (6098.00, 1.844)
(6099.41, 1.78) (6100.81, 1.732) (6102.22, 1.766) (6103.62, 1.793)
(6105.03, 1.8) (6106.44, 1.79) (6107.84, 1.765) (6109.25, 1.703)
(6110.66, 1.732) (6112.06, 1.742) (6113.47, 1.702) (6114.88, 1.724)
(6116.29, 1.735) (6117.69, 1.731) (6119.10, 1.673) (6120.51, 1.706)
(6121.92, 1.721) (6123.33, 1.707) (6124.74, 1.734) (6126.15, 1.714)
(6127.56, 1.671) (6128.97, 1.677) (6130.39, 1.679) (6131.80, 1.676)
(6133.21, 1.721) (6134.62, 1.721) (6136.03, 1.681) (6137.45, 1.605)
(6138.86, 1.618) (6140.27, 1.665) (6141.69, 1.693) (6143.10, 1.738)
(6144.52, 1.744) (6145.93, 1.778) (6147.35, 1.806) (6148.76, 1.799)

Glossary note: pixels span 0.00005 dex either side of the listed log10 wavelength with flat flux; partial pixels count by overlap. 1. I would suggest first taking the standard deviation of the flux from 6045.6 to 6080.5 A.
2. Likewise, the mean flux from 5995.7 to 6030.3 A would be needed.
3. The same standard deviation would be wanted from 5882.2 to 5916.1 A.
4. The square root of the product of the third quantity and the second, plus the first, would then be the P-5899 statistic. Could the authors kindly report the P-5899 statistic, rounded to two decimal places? 0.50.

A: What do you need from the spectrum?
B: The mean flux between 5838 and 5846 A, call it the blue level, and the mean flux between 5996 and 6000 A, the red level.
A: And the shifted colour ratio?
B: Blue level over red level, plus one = 2.02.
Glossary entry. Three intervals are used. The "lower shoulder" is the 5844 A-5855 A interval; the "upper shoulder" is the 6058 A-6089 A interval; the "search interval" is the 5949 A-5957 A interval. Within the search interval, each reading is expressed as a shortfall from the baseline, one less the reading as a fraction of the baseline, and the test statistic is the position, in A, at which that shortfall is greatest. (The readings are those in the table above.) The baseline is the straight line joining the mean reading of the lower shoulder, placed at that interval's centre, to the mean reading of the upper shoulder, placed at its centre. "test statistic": 5956.45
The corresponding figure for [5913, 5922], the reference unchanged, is 5916.81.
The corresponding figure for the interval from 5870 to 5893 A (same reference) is 5889.63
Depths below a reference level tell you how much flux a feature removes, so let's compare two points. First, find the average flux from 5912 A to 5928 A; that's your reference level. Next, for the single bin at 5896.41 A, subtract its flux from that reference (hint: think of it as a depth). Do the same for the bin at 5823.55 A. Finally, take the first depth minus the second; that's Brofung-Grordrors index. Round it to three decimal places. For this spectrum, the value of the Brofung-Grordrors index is 0.262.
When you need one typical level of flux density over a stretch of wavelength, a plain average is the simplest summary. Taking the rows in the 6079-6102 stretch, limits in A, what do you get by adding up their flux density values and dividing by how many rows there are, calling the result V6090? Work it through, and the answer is 1.76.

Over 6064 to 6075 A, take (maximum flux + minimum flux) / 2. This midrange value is 1.78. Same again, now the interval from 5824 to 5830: 1.79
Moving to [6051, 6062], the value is 1.81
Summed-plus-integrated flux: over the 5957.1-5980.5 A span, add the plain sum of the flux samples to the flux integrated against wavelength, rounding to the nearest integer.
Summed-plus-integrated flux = 71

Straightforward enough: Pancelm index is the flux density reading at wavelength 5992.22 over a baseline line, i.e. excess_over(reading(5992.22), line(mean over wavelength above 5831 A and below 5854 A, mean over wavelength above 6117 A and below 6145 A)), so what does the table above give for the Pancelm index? 0.025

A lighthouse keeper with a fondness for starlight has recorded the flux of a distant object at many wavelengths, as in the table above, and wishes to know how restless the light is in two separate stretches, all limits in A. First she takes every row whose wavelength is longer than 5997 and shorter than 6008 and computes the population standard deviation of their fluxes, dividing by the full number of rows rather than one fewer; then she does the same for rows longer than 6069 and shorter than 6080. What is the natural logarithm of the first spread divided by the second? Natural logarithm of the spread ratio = -0.1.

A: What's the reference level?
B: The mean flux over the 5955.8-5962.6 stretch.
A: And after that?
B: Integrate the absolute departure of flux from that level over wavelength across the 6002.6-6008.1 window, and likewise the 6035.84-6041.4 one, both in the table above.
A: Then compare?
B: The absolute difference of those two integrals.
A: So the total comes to 0.43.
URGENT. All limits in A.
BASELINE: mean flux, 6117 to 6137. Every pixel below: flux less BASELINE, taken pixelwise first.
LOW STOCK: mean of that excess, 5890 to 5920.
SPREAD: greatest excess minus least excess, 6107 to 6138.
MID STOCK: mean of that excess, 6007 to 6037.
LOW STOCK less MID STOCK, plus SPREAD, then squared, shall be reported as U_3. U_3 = 0.00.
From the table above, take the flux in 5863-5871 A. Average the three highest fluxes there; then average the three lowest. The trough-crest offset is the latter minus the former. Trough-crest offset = -0.039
